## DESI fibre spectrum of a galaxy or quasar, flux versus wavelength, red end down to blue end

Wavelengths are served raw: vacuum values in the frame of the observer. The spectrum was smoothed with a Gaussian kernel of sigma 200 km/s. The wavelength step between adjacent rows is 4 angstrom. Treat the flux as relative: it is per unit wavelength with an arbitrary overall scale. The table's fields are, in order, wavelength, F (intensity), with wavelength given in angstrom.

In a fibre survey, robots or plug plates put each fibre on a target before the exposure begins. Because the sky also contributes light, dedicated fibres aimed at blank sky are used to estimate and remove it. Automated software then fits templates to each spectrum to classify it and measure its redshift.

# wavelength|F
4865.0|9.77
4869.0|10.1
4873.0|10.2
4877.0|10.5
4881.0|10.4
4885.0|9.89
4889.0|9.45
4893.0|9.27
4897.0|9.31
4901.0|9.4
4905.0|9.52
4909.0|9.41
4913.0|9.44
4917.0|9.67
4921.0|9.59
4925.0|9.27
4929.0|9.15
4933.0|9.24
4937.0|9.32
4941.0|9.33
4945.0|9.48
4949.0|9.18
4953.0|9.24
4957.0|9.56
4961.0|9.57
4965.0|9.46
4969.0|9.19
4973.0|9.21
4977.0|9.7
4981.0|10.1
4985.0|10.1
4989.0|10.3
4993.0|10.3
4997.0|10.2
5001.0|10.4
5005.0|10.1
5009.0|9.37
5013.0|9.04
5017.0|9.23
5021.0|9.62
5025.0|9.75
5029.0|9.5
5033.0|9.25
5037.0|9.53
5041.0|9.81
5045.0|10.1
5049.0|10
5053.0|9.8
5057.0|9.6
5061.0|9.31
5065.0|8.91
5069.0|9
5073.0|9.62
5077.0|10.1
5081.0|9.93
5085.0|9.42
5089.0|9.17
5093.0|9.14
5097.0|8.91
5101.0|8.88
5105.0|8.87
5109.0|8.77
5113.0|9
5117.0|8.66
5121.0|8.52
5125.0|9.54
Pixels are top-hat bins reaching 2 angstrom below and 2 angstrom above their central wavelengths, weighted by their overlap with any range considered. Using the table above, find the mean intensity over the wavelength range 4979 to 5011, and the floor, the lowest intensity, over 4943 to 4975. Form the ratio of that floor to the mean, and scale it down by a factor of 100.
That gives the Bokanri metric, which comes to 0.0091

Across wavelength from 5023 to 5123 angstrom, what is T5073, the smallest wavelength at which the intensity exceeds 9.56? 5025.0 angstrom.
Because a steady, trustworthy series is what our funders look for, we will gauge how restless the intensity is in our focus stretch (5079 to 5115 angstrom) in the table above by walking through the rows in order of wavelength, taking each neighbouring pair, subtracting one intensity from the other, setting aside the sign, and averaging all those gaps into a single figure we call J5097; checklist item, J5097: 0.174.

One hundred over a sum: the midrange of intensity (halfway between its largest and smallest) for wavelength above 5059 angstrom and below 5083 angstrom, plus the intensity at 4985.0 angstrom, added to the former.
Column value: 5.10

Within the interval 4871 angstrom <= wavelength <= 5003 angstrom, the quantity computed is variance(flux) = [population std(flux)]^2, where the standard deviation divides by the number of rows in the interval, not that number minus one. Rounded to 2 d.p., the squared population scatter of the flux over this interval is 0.18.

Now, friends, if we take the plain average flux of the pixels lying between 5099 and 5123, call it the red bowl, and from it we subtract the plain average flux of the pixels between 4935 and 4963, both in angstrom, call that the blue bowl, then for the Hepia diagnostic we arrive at -0.60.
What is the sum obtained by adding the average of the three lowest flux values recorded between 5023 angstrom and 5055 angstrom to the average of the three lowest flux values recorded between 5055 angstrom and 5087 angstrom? 18.5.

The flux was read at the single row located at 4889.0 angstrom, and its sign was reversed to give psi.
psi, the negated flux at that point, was -9.45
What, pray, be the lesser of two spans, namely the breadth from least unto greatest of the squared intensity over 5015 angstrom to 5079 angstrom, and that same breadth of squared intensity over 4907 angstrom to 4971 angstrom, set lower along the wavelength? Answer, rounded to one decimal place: 9.8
